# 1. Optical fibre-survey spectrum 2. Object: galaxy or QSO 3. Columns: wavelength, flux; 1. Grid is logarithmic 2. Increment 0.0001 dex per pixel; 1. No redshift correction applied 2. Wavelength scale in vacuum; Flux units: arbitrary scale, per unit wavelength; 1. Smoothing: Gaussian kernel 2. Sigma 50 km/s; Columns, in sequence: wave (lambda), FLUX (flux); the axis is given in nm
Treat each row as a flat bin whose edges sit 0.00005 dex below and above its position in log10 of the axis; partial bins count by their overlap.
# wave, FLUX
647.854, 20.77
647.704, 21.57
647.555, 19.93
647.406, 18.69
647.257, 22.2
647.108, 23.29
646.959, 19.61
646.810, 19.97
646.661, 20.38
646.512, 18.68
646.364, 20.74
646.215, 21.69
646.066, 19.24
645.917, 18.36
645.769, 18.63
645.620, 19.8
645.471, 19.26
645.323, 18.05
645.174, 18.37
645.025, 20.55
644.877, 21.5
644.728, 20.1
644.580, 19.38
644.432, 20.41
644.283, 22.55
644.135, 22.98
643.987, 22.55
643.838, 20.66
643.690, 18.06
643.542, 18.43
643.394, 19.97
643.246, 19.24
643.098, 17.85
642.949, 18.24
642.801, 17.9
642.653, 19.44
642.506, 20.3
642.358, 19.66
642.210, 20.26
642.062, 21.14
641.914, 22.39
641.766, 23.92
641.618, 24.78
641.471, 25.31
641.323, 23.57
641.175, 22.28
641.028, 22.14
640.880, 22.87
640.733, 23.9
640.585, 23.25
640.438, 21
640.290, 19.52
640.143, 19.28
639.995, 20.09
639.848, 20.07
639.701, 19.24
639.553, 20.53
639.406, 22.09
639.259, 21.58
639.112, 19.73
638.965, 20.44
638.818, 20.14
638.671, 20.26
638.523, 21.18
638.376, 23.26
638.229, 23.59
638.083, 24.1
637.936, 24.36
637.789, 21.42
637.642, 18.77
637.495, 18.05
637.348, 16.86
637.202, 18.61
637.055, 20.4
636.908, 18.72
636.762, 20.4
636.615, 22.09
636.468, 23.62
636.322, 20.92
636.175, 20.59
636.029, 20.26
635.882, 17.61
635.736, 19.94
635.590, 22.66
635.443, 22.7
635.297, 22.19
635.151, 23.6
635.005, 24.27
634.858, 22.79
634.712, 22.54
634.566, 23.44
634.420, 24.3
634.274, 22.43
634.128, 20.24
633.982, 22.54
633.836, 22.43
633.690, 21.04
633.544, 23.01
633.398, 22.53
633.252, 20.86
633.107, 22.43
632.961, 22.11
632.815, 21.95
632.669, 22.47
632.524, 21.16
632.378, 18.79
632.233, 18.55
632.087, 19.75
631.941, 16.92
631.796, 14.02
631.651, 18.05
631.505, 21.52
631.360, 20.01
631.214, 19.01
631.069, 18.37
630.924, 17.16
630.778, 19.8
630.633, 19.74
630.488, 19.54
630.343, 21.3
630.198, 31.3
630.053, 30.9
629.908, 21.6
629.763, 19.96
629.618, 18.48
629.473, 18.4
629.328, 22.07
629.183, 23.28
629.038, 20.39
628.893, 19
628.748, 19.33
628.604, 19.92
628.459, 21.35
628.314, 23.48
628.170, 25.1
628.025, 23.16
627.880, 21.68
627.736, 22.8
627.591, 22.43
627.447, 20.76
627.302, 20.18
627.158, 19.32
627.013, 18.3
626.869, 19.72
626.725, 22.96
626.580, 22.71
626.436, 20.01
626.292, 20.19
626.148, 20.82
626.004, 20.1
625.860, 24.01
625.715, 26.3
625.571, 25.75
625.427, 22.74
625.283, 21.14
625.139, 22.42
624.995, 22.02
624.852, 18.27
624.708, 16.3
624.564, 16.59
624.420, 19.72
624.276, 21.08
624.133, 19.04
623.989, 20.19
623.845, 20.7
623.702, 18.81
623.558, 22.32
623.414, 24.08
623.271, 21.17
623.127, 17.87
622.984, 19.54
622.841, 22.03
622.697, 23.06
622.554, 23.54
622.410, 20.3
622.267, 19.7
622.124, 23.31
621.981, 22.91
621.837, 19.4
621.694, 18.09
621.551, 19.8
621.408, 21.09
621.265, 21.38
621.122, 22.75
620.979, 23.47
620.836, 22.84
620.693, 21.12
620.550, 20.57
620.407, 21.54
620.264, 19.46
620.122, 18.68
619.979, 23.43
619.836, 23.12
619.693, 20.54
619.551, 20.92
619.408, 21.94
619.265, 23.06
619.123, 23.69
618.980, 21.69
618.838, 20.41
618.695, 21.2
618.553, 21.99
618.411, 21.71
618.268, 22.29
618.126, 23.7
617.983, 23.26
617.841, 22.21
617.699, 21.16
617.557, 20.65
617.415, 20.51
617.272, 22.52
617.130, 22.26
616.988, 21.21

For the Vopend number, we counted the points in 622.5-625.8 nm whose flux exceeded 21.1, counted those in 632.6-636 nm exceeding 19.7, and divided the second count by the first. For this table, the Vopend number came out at 1.83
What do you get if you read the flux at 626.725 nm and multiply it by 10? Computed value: 230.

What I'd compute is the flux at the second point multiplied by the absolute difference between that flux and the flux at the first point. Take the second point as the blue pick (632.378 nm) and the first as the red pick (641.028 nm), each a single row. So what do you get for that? 63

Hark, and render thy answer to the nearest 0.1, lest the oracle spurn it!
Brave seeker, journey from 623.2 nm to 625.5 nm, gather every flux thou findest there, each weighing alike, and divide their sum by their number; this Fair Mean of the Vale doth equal 20.4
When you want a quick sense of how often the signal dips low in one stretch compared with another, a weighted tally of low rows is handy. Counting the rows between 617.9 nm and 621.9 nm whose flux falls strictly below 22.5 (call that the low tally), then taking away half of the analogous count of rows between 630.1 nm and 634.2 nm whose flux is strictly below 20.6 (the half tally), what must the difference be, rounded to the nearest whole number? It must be 12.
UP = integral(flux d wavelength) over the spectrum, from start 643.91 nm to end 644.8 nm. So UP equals 19.0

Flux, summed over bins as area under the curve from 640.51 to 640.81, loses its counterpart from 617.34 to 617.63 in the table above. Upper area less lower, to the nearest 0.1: 1.1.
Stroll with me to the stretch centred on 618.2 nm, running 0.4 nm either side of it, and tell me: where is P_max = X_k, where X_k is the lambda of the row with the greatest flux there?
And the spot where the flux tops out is 618.126 nm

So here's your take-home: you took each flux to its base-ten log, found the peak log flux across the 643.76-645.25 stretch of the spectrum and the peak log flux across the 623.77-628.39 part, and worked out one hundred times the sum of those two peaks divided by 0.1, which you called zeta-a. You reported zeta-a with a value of 2781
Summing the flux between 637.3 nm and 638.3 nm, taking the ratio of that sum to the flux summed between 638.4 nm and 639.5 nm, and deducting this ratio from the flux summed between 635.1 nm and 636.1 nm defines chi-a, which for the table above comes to 148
